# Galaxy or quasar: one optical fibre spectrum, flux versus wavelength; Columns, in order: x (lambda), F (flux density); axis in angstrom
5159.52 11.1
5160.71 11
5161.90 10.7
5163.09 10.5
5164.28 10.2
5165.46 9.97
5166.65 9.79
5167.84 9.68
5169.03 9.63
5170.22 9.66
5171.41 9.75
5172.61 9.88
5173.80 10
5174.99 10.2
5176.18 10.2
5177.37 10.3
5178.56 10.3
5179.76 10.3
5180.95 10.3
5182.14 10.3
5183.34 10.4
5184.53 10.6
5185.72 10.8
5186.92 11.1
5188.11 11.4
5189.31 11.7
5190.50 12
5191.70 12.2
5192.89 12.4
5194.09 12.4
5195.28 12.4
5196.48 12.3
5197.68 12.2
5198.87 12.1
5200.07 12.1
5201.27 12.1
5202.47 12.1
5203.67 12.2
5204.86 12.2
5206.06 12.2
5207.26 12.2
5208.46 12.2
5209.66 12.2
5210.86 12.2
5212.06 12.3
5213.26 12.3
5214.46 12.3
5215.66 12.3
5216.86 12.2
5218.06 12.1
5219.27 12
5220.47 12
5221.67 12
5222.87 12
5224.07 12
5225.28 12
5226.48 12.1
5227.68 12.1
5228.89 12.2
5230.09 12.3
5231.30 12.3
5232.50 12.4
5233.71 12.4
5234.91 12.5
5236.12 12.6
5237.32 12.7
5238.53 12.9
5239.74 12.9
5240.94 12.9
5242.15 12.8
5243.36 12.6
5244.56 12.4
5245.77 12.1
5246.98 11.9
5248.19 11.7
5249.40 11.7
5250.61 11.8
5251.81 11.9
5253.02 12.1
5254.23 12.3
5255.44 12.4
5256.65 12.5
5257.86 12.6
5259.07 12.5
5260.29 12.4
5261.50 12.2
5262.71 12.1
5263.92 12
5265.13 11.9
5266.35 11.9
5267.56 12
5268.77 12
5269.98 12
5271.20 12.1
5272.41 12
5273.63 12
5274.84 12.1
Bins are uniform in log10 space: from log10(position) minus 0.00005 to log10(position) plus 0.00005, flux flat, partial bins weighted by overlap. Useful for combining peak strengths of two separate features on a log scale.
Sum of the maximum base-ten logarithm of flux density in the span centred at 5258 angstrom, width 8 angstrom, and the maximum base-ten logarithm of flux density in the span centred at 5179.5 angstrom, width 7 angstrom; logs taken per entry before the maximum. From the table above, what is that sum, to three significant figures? 2.11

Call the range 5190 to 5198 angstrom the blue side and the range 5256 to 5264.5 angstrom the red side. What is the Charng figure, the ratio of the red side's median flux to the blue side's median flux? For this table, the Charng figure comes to 1.01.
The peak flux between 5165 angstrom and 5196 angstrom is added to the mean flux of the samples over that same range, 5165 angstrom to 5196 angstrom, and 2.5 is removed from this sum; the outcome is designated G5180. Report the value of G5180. 20.6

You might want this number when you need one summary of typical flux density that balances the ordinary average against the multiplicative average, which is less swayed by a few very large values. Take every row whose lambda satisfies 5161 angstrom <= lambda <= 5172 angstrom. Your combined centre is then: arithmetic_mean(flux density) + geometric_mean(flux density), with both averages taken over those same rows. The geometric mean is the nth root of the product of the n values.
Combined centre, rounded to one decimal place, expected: 20.0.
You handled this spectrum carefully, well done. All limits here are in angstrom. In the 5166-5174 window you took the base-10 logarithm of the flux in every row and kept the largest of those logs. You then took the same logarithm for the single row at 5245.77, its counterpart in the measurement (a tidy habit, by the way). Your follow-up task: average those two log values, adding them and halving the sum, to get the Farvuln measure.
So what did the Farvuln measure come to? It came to 1.041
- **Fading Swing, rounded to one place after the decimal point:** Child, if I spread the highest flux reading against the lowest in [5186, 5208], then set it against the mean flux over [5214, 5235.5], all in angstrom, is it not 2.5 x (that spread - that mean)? -27.2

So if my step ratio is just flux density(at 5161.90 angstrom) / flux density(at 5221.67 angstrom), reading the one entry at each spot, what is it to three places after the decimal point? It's 0.892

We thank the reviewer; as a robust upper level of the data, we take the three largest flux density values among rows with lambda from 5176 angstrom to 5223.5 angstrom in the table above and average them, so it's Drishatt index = 12.40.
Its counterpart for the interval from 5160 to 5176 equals 10.73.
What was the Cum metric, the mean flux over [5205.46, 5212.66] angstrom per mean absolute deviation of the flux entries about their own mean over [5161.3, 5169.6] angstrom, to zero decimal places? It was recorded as 36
